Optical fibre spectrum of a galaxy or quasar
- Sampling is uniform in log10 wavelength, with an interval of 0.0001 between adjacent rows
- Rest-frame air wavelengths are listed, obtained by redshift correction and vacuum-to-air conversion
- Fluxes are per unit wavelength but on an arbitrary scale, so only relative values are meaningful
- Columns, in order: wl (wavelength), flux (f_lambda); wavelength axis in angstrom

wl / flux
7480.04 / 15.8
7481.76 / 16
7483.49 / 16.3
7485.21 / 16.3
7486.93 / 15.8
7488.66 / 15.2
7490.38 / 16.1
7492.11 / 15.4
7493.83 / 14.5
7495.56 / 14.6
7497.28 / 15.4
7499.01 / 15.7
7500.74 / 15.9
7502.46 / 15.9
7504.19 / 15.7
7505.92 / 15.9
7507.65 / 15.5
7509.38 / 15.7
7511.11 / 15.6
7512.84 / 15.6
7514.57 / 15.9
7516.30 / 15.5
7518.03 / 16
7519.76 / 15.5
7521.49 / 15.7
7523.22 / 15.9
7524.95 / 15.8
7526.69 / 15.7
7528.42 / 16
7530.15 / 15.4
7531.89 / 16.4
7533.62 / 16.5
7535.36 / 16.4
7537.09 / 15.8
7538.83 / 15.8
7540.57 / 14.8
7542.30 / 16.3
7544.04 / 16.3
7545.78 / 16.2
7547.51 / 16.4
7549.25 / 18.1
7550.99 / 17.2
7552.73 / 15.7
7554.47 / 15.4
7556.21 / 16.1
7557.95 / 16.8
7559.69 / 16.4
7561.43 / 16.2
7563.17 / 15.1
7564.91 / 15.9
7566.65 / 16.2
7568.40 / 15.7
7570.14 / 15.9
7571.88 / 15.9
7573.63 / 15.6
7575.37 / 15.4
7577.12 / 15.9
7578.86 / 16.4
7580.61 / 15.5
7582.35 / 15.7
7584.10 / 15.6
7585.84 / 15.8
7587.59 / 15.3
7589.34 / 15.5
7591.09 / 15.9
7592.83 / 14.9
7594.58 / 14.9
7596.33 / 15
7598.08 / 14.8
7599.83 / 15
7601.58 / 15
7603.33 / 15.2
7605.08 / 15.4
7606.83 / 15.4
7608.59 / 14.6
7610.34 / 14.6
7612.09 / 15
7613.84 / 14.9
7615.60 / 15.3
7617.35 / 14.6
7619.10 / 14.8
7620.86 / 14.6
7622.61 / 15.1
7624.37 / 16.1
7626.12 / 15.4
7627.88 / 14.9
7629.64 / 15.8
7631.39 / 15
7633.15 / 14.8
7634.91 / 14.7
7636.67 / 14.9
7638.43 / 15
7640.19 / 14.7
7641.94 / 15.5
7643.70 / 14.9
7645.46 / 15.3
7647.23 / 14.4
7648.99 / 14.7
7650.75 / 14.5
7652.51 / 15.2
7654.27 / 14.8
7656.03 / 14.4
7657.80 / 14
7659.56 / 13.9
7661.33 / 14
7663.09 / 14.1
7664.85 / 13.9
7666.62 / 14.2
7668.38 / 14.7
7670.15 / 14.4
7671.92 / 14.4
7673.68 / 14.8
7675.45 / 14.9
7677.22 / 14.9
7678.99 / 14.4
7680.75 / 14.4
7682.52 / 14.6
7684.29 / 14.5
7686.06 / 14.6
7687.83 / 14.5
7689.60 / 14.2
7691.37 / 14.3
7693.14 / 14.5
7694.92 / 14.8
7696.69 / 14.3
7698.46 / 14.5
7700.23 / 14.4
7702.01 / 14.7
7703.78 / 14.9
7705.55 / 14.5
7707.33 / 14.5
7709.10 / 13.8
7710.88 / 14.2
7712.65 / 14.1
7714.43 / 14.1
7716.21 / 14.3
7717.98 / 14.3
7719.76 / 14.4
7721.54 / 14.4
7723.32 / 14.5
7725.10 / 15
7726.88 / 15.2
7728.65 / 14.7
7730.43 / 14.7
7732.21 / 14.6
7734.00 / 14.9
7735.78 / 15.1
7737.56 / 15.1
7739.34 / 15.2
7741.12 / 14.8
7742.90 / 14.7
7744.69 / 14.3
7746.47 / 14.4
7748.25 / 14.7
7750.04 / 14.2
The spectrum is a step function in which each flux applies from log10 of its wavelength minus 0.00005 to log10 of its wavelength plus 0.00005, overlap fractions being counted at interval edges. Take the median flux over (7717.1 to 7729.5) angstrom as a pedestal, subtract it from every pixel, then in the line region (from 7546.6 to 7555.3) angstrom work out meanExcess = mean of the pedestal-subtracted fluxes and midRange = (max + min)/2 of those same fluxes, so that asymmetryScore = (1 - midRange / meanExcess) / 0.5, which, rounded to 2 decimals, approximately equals -0.18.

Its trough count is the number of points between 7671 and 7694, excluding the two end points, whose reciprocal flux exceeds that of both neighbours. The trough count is 2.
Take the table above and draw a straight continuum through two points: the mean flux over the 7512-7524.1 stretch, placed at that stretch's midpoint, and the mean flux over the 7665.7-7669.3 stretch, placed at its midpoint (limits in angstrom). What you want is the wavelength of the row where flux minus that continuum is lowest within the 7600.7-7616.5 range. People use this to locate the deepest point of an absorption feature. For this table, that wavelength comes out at 7608.59 angstrom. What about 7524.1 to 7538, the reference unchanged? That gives 7530.15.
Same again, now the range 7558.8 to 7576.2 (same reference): 7563.17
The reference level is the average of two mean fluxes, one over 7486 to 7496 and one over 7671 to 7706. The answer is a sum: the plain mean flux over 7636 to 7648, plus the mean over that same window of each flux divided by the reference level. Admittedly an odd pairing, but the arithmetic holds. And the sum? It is 16.0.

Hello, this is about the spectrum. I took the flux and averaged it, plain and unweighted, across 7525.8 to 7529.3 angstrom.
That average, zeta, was 15.8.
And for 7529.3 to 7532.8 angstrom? 15.9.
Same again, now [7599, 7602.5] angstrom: 15.0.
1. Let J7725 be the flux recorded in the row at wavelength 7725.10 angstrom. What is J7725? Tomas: 15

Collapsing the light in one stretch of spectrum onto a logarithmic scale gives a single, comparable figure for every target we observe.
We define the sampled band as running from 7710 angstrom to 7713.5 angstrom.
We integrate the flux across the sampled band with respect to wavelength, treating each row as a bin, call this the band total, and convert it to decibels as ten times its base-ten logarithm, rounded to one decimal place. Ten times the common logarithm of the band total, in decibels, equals 17.0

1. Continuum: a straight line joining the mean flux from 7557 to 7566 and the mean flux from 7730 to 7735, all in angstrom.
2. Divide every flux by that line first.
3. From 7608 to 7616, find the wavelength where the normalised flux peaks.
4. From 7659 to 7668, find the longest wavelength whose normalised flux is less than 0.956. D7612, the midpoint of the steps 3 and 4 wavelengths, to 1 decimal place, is 7641.1 angstrom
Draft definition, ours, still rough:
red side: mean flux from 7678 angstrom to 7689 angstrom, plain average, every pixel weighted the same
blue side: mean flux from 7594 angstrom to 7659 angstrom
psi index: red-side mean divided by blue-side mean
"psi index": 0.97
